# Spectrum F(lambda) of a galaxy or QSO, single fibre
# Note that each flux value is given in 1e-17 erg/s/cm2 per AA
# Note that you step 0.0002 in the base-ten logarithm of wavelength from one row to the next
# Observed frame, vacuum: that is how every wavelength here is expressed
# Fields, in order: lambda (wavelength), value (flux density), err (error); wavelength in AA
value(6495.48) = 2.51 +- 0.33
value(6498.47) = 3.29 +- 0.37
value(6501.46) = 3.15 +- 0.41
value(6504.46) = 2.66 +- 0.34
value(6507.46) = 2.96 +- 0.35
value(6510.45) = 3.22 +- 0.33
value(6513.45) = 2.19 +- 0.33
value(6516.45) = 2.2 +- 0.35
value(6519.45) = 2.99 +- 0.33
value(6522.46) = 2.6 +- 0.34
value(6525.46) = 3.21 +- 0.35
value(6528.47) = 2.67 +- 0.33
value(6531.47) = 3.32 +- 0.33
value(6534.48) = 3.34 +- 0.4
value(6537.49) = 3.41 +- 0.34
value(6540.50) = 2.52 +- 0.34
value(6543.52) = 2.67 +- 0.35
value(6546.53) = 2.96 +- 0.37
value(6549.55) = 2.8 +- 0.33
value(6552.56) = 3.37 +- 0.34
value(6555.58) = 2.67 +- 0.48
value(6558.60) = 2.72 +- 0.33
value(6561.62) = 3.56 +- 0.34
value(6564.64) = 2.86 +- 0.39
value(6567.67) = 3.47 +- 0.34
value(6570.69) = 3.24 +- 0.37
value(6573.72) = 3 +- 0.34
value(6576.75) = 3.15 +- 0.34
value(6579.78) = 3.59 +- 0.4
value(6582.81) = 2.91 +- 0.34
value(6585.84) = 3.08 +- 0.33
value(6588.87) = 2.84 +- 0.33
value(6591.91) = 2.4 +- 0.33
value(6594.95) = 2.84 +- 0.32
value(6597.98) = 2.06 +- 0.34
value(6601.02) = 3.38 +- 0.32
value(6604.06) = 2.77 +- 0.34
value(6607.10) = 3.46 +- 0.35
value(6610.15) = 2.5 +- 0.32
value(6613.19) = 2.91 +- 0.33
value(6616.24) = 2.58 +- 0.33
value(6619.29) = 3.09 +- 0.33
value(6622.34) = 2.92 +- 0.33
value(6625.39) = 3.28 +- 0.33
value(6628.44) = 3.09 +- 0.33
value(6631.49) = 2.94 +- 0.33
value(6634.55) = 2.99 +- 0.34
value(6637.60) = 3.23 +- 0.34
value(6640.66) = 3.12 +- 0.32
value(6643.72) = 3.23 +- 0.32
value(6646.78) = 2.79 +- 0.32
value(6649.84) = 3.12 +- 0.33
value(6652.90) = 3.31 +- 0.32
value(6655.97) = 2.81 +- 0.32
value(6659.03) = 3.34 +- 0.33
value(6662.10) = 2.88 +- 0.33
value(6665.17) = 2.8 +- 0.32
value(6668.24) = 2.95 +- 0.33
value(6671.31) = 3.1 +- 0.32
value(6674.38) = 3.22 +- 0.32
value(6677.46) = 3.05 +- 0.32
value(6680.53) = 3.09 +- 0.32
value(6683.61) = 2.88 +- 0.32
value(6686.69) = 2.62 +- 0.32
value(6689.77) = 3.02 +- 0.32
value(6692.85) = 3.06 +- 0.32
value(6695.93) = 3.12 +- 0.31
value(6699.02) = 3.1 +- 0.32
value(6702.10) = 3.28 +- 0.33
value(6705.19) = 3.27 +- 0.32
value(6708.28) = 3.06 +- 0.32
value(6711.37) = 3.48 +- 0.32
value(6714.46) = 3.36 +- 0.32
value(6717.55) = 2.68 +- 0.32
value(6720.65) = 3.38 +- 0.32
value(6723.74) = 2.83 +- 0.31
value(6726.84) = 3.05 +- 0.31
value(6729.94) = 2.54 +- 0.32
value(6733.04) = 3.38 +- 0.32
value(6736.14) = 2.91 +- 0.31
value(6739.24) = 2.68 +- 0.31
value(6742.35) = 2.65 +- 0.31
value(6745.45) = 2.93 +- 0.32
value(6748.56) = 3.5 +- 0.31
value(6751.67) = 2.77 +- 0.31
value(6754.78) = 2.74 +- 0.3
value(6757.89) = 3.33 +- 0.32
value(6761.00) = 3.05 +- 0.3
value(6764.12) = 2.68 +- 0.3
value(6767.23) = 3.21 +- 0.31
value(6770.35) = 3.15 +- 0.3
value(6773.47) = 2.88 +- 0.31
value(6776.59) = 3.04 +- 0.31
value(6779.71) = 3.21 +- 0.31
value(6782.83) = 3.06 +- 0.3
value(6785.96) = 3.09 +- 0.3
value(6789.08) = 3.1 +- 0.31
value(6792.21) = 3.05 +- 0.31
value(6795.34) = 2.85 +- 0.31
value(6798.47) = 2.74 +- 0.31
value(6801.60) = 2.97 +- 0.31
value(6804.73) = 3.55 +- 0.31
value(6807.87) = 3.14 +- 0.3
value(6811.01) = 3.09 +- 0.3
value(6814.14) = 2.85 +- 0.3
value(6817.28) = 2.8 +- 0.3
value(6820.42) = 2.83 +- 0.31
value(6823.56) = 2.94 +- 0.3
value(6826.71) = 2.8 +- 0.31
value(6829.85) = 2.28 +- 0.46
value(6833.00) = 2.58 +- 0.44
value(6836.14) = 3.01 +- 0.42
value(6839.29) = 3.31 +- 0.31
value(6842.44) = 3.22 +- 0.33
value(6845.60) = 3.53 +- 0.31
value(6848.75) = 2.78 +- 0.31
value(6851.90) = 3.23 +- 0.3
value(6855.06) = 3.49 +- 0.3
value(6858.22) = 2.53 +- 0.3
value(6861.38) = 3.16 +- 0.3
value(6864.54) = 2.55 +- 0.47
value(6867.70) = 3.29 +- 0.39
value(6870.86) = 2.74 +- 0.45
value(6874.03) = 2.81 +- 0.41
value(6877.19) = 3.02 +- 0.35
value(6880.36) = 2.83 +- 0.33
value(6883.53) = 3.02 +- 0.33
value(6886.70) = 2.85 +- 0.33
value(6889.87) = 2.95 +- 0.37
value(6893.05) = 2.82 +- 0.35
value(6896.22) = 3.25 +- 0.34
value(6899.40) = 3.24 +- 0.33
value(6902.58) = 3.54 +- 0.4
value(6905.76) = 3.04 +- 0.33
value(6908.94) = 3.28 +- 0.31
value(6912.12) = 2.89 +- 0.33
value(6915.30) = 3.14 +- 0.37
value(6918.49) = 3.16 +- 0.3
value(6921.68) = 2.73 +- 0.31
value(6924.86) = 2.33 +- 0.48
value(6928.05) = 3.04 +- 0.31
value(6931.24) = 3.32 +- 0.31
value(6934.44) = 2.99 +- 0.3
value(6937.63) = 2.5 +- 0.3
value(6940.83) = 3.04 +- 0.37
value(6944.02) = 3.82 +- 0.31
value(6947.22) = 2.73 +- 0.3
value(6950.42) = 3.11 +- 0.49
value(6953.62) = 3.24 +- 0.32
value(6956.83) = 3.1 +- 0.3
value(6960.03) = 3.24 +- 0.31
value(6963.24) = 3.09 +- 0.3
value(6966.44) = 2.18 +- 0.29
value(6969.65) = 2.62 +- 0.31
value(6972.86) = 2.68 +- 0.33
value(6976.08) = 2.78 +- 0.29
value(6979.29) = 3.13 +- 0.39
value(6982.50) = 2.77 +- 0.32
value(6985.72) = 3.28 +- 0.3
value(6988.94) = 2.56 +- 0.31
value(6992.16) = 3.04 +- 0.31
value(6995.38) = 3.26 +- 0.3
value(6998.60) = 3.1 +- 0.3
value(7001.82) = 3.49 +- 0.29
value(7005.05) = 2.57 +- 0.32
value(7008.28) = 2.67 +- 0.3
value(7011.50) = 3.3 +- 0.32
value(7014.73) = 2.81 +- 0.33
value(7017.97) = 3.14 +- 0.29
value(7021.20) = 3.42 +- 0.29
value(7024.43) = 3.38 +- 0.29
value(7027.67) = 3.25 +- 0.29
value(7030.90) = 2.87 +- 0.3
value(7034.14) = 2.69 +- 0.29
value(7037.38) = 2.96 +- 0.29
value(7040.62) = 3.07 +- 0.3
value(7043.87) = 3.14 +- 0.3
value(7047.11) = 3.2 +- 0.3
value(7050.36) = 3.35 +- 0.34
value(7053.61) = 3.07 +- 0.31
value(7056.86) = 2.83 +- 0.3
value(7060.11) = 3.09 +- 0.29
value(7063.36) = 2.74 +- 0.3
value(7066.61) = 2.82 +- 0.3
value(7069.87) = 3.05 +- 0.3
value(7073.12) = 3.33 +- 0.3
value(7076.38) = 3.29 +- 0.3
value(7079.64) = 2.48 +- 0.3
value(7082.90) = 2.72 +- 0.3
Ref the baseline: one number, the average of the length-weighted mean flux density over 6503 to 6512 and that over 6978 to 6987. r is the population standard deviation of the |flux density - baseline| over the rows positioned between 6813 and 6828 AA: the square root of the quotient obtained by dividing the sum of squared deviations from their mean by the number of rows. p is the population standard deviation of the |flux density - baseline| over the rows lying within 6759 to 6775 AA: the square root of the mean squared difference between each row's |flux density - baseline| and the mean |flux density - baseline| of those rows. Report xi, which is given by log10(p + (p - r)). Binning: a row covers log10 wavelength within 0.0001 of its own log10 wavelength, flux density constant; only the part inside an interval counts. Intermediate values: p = 0.09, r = 0.052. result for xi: -0.9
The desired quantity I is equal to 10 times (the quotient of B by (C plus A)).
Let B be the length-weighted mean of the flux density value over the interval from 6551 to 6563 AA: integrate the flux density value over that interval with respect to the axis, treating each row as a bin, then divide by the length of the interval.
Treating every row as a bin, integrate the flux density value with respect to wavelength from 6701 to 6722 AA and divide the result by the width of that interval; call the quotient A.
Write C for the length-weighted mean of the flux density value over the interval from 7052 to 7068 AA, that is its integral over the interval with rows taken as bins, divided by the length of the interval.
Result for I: 5.02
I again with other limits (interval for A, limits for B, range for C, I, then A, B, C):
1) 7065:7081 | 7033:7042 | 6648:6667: 4.82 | 3.00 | 2.91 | 3.04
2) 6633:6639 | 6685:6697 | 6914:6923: 4.82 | 3.11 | 2.95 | 3.01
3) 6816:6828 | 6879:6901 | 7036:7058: 5.05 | 2.84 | 3.00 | 3.09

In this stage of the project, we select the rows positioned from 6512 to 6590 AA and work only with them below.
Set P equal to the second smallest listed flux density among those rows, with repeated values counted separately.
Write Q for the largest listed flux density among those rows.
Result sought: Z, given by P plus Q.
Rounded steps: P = 2.2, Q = 3.59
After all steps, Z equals 5.79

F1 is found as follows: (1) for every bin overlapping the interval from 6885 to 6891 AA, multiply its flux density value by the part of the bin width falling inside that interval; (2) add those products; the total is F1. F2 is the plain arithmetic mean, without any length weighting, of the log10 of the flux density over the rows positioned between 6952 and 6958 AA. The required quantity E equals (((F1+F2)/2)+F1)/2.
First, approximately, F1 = 17.4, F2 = 0.50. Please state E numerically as 13.2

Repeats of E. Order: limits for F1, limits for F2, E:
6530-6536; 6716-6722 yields 15.1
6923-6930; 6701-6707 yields 14.4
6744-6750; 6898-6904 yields 14.6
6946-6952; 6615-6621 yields 13.3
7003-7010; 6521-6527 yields 14.2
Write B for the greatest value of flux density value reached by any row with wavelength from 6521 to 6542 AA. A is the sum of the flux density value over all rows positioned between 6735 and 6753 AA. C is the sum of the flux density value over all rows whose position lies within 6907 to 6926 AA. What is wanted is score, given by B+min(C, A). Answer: 21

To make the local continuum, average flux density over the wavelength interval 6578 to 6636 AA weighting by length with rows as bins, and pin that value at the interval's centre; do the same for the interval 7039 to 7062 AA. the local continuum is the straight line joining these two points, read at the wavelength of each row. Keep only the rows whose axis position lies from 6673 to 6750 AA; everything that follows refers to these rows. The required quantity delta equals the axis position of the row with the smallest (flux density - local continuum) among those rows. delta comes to 6729.94 AA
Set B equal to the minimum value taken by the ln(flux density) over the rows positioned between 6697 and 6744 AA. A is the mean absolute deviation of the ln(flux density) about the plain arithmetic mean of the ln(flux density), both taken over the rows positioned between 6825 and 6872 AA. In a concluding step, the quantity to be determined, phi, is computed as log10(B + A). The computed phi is 0.02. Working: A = 0.115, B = 0.93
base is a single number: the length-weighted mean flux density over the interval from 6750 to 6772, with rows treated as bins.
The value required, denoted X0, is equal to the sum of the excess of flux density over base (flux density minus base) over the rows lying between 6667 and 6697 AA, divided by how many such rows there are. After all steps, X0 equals 0.02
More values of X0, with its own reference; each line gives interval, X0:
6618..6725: 0.08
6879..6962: 0.05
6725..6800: -0.01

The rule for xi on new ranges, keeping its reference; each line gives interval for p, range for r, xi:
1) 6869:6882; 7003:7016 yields -1.1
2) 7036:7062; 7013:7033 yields -1.1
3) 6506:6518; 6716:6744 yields -0.3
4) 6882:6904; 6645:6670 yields -0.6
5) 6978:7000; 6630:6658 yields -0.8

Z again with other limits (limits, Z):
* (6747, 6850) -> 6.13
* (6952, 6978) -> 5.86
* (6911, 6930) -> 5.89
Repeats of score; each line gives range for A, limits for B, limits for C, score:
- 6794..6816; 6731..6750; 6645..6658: 16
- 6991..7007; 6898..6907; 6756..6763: 10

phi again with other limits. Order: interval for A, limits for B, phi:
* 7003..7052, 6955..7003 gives -0.07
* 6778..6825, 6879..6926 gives -0.05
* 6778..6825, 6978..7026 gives 0.00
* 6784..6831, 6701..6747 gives 0.00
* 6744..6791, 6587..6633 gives -0.11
